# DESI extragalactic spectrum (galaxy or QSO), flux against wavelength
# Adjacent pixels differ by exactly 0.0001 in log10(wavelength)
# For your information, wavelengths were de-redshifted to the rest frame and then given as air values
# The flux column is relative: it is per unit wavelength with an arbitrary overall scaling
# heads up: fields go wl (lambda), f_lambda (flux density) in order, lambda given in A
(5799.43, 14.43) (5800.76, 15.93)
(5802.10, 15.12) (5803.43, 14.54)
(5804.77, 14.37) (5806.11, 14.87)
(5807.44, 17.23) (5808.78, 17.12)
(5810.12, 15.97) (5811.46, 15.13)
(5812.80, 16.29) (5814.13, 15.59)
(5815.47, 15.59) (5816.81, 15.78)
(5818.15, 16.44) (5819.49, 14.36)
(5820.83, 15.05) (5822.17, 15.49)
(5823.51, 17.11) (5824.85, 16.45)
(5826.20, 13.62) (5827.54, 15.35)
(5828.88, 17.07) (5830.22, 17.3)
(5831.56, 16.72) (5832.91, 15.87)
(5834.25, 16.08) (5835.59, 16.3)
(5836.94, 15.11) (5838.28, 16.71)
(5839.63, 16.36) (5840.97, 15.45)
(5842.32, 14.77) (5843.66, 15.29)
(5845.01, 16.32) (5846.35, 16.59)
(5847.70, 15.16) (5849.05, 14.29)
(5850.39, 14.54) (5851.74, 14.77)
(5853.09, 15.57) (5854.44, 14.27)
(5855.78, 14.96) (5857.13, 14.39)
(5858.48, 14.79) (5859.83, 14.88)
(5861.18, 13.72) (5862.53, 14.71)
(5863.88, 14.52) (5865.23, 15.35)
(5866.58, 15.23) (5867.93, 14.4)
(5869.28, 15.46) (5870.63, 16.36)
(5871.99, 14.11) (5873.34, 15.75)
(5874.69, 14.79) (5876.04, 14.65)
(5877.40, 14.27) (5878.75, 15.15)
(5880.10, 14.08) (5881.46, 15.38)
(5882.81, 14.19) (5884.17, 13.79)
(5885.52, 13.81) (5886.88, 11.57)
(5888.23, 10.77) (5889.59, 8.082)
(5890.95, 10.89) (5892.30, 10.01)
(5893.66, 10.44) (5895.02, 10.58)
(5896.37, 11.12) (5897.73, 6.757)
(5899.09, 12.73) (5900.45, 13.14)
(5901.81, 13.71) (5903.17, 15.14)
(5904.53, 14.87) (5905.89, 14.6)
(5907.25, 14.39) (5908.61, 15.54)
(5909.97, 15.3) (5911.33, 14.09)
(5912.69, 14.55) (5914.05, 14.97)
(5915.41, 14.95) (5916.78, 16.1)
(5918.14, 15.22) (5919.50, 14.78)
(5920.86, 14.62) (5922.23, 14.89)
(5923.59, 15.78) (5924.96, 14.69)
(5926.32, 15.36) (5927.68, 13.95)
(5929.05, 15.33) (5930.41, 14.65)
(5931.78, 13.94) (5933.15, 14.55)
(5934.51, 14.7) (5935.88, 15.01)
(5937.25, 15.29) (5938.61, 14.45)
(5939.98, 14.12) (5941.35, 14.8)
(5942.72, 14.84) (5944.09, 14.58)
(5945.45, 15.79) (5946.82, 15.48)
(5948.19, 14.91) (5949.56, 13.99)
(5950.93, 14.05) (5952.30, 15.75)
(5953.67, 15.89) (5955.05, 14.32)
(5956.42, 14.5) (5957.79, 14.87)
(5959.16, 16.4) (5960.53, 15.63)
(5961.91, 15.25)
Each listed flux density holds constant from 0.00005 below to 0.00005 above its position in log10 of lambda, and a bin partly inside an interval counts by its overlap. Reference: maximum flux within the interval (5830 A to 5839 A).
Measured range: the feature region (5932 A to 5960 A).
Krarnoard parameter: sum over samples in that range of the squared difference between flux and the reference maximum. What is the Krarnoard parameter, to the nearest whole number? 122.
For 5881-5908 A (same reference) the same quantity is 612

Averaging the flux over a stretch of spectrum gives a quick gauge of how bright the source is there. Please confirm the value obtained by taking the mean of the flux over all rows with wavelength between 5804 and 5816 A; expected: 15.8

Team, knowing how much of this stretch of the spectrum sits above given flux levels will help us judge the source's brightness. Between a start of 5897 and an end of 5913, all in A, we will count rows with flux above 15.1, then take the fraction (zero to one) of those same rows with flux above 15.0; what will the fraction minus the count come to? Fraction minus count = -3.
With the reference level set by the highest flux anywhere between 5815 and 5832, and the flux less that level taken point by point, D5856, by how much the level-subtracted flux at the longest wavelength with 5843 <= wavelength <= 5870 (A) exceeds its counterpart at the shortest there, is 0.2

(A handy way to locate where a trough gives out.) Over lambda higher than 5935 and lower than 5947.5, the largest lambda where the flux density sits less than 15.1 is 5944.09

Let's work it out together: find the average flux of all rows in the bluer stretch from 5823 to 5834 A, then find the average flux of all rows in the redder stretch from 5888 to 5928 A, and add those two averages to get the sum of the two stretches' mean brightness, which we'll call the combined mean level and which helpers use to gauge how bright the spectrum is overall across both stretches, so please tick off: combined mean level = 29.6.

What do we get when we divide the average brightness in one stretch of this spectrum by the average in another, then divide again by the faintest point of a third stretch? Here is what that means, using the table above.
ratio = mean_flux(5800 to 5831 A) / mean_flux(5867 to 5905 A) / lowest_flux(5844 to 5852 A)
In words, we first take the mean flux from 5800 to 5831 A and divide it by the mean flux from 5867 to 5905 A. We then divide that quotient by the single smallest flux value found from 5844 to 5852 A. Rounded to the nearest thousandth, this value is 0.084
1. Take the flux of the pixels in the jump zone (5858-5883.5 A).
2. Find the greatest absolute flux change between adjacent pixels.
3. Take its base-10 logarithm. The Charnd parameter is 0.35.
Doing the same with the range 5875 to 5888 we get 0.35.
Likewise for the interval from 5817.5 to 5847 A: 0.45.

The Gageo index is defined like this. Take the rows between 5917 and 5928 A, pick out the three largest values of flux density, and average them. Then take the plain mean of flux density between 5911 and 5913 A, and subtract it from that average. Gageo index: 1.1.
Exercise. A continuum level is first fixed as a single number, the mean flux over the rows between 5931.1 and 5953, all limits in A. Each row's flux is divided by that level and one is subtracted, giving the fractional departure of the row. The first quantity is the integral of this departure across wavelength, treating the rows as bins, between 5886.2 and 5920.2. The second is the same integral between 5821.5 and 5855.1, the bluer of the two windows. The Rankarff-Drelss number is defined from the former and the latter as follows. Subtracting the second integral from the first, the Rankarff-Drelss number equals -6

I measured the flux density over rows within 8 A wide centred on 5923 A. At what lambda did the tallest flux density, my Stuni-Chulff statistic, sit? 5923.59 A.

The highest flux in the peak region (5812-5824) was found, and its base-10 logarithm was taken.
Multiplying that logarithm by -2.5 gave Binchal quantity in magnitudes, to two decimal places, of -3.08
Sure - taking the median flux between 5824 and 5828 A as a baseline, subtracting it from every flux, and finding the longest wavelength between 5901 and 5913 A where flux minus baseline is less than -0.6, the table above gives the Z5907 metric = 5912.69 A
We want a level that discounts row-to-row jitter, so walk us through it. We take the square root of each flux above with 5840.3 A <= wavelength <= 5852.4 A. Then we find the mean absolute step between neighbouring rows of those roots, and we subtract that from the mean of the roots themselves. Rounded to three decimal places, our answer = 3.819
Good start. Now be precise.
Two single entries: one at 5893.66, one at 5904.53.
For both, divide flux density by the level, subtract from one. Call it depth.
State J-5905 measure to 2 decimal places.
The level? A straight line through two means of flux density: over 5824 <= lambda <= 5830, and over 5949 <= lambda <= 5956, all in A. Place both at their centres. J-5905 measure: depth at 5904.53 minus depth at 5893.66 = -0.30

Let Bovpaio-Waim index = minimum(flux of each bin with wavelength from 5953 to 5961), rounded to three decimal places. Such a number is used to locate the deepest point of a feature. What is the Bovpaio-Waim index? 14.320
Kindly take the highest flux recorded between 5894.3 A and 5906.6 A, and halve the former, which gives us 7.6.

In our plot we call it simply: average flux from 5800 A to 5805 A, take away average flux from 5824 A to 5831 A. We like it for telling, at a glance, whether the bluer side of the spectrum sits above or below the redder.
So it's -1.0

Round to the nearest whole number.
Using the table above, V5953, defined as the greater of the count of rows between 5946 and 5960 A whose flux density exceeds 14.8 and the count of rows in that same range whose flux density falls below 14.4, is 6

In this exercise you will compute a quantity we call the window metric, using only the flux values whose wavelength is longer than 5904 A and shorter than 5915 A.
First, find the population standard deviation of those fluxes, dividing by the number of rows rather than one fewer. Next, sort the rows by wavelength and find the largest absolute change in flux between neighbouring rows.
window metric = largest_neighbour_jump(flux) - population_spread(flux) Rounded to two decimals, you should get 0.76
